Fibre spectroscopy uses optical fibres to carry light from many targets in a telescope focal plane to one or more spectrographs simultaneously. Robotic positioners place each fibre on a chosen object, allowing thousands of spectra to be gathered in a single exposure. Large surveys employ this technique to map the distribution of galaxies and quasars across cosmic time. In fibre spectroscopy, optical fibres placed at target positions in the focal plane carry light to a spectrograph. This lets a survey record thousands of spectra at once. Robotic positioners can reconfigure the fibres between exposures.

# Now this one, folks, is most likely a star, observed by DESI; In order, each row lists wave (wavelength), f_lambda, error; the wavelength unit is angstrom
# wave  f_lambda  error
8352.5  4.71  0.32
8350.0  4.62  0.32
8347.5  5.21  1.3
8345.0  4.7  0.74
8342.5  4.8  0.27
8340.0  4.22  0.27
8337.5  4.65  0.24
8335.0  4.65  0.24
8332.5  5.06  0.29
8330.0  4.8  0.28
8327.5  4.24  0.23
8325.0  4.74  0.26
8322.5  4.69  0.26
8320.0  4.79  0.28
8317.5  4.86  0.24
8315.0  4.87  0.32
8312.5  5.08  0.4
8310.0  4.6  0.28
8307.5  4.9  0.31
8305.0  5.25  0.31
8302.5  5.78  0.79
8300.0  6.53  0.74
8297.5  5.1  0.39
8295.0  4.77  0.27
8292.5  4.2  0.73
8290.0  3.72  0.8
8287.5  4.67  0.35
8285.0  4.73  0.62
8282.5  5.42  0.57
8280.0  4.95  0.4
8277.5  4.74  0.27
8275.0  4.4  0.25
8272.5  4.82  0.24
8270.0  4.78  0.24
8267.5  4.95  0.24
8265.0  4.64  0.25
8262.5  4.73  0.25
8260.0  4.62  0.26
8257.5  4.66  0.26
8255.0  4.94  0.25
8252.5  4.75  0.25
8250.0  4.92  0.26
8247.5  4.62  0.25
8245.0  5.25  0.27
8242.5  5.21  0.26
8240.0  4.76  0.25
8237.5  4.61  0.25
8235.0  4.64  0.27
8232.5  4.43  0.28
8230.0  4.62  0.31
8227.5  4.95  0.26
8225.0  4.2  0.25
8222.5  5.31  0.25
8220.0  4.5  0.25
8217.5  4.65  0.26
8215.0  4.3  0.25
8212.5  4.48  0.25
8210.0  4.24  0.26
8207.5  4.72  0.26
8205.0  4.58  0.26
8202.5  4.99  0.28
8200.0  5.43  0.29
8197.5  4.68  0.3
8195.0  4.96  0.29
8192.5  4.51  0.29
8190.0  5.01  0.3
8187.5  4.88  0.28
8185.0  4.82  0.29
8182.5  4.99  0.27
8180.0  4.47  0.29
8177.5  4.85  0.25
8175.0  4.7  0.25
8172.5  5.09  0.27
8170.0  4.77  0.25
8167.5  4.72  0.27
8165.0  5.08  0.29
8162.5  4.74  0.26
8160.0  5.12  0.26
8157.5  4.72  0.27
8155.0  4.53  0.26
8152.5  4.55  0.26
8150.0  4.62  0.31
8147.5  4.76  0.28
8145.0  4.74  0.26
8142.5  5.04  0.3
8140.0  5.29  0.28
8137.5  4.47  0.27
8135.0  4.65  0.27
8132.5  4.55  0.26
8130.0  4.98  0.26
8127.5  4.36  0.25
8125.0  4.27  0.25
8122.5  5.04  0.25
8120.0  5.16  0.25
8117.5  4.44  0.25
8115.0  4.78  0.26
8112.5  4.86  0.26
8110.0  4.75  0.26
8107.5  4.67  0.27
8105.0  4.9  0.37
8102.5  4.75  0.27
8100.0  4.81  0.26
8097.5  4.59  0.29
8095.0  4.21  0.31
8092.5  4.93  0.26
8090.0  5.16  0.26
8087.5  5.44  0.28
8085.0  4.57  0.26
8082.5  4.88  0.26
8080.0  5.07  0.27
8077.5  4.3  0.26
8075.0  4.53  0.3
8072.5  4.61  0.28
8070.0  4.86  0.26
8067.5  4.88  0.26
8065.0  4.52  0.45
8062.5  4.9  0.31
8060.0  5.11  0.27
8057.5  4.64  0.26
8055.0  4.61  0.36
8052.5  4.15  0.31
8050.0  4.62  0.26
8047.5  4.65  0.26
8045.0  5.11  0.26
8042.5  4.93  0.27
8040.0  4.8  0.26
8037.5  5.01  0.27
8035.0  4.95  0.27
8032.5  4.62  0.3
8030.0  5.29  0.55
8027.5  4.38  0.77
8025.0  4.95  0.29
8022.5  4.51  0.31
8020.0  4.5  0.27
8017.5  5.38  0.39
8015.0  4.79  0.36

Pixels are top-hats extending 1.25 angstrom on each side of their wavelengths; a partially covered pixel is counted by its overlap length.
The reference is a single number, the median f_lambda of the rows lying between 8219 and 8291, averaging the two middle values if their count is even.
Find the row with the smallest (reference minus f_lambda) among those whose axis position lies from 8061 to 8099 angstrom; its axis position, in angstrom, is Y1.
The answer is 8087.5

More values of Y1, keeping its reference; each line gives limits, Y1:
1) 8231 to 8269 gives 8245.0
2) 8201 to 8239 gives 8222.5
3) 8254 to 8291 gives 8282.5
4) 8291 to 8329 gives 8300.0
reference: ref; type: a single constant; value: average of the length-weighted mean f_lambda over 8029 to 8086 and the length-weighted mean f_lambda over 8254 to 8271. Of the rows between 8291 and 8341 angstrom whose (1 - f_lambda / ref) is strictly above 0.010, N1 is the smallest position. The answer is 8292.5 angstrom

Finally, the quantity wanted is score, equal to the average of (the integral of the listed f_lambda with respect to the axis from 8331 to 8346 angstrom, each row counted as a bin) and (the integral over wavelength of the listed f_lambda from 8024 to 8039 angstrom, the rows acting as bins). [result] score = 71.6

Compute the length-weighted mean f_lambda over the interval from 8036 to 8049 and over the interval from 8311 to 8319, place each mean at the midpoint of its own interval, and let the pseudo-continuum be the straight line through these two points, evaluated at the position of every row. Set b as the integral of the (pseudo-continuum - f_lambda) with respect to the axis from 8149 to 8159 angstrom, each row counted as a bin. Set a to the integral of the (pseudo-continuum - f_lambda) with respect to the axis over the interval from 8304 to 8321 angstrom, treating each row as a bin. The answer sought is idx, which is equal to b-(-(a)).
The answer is 3.2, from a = 0.3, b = 2.9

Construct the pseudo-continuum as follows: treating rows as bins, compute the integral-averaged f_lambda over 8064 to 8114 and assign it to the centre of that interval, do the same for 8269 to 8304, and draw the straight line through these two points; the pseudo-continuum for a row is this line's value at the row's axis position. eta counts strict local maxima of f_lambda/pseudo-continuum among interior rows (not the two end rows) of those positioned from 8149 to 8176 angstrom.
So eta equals 3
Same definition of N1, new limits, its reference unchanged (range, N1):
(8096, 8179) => 8097.5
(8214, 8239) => 8215.0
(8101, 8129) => 8107.5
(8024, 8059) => 8027.5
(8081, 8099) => 8085.0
